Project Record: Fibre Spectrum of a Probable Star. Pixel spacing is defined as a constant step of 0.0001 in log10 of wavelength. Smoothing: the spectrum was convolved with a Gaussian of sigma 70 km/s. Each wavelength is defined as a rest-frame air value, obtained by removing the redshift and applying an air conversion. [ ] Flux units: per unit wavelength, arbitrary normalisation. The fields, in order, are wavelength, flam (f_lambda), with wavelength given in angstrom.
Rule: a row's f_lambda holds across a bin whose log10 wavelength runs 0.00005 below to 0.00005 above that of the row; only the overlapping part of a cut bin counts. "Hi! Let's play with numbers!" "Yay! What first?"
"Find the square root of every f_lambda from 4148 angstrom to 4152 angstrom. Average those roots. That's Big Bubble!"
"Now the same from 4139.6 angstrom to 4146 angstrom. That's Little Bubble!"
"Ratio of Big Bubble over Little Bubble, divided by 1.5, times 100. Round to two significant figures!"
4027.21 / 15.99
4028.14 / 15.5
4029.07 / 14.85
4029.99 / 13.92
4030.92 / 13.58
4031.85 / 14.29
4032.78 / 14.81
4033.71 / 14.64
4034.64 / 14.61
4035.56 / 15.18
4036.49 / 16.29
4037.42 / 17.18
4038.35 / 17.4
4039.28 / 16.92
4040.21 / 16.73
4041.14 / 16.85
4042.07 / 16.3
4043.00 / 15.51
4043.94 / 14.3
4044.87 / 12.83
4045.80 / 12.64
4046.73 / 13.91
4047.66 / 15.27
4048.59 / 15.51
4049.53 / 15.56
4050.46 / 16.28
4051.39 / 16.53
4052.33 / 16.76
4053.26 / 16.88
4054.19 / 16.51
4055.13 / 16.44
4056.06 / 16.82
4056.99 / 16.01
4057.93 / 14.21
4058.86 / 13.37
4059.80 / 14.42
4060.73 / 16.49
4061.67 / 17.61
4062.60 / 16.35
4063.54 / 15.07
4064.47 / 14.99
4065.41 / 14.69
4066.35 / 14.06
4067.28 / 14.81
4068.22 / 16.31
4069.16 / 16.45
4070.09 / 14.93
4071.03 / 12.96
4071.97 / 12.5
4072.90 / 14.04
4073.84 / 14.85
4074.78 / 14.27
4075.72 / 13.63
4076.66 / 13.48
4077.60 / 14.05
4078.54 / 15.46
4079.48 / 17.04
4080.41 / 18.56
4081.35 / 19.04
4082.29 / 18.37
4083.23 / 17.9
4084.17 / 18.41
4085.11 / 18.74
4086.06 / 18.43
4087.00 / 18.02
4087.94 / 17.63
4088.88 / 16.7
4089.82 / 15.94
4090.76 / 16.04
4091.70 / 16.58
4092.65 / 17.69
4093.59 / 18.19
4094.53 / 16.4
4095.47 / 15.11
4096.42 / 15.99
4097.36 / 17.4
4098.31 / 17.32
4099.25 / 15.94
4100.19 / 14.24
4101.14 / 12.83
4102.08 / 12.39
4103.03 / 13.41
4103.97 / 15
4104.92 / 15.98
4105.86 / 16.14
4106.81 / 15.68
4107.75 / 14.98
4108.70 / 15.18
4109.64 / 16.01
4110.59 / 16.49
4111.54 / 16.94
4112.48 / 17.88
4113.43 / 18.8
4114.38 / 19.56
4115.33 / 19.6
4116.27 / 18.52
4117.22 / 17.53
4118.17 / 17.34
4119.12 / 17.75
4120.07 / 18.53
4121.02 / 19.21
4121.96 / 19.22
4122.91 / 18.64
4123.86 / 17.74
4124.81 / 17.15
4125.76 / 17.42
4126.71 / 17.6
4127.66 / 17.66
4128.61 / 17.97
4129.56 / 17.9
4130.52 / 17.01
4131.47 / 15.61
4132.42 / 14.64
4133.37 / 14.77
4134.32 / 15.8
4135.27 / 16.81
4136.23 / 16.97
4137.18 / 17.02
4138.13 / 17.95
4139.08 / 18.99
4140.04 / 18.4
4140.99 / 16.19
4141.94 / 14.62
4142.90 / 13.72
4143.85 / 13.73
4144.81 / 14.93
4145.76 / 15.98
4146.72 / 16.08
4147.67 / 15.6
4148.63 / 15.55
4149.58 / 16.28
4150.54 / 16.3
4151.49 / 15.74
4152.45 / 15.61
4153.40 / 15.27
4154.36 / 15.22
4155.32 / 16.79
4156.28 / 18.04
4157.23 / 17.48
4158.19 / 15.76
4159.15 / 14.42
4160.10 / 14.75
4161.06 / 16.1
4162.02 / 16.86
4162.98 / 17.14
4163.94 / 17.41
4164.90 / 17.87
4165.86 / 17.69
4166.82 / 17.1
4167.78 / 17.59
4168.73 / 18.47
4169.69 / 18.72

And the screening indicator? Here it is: 68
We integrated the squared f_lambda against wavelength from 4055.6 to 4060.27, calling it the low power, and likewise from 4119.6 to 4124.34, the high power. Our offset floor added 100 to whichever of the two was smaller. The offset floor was 1154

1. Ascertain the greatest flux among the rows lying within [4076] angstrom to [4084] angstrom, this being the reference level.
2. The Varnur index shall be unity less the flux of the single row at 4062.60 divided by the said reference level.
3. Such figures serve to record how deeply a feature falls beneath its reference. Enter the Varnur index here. 0.14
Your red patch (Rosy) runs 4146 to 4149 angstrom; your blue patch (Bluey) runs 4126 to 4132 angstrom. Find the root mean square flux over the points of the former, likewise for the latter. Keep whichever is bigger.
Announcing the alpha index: 17.3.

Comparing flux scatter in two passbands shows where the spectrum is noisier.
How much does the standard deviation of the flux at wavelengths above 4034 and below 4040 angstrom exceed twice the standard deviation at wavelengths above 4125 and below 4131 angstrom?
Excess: 0.4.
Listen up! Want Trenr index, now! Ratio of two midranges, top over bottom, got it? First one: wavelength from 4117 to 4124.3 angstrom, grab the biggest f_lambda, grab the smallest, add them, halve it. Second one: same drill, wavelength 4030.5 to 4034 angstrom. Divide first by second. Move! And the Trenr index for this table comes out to 1.29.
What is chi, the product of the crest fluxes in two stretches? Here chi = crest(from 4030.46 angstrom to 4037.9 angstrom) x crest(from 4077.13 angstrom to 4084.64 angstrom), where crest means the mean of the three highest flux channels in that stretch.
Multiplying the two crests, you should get 303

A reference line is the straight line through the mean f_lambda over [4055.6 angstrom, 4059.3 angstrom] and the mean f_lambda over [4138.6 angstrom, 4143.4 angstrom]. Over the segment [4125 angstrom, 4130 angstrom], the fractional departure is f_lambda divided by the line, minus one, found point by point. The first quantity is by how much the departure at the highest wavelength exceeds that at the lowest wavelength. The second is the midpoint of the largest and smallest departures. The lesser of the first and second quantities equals 0.026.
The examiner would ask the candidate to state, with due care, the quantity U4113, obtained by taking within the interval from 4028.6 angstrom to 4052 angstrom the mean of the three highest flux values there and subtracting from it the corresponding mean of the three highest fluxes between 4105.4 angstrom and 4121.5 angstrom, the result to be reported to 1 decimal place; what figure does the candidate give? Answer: -2.3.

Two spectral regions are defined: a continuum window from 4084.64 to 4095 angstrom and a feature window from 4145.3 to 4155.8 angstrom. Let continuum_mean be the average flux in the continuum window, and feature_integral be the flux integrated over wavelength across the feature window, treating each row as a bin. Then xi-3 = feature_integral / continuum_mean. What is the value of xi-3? 9.6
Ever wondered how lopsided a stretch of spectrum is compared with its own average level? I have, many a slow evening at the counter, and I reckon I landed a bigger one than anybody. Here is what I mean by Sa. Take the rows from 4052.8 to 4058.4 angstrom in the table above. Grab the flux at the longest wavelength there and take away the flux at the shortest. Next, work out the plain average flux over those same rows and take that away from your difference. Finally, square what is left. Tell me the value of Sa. 354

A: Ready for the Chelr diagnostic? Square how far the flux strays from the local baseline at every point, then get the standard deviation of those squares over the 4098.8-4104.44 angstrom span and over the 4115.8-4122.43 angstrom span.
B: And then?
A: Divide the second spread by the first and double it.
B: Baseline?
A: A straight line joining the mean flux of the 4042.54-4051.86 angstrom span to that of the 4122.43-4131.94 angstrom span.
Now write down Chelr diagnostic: 0.5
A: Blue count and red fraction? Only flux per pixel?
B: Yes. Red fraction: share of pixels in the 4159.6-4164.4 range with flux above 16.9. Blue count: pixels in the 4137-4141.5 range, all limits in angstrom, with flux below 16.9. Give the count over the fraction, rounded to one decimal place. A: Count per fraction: 2.5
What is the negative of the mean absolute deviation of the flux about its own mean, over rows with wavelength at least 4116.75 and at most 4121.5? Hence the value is -0.64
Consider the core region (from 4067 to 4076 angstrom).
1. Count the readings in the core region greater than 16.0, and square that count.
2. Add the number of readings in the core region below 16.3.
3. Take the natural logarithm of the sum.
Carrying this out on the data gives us 2.5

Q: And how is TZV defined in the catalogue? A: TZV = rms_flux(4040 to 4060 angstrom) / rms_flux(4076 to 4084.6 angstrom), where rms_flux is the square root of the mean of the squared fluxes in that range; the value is 0.91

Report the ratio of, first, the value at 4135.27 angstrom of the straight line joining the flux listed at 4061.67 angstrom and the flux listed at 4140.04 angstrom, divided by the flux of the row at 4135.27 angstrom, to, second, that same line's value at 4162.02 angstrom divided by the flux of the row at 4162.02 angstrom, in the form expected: 0.99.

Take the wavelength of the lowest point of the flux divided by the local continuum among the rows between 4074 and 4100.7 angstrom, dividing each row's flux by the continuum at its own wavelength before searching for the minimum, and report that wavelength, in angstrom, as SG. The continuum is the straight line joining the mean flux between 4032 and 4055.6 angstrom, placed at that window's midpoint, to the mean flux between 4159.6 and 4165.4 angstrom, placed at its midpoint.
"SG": 4076.66 angstrom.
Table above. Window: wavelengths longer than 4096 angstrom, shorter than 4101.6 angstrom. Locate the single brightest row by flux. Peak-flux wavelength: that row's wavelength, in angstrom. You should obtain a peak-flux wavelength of 4097.36 angstrom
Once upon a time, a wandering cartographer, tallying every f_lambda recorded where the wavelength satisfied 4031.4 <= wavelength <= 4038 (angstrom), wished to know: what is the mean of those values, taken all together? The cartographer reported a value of 15.3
